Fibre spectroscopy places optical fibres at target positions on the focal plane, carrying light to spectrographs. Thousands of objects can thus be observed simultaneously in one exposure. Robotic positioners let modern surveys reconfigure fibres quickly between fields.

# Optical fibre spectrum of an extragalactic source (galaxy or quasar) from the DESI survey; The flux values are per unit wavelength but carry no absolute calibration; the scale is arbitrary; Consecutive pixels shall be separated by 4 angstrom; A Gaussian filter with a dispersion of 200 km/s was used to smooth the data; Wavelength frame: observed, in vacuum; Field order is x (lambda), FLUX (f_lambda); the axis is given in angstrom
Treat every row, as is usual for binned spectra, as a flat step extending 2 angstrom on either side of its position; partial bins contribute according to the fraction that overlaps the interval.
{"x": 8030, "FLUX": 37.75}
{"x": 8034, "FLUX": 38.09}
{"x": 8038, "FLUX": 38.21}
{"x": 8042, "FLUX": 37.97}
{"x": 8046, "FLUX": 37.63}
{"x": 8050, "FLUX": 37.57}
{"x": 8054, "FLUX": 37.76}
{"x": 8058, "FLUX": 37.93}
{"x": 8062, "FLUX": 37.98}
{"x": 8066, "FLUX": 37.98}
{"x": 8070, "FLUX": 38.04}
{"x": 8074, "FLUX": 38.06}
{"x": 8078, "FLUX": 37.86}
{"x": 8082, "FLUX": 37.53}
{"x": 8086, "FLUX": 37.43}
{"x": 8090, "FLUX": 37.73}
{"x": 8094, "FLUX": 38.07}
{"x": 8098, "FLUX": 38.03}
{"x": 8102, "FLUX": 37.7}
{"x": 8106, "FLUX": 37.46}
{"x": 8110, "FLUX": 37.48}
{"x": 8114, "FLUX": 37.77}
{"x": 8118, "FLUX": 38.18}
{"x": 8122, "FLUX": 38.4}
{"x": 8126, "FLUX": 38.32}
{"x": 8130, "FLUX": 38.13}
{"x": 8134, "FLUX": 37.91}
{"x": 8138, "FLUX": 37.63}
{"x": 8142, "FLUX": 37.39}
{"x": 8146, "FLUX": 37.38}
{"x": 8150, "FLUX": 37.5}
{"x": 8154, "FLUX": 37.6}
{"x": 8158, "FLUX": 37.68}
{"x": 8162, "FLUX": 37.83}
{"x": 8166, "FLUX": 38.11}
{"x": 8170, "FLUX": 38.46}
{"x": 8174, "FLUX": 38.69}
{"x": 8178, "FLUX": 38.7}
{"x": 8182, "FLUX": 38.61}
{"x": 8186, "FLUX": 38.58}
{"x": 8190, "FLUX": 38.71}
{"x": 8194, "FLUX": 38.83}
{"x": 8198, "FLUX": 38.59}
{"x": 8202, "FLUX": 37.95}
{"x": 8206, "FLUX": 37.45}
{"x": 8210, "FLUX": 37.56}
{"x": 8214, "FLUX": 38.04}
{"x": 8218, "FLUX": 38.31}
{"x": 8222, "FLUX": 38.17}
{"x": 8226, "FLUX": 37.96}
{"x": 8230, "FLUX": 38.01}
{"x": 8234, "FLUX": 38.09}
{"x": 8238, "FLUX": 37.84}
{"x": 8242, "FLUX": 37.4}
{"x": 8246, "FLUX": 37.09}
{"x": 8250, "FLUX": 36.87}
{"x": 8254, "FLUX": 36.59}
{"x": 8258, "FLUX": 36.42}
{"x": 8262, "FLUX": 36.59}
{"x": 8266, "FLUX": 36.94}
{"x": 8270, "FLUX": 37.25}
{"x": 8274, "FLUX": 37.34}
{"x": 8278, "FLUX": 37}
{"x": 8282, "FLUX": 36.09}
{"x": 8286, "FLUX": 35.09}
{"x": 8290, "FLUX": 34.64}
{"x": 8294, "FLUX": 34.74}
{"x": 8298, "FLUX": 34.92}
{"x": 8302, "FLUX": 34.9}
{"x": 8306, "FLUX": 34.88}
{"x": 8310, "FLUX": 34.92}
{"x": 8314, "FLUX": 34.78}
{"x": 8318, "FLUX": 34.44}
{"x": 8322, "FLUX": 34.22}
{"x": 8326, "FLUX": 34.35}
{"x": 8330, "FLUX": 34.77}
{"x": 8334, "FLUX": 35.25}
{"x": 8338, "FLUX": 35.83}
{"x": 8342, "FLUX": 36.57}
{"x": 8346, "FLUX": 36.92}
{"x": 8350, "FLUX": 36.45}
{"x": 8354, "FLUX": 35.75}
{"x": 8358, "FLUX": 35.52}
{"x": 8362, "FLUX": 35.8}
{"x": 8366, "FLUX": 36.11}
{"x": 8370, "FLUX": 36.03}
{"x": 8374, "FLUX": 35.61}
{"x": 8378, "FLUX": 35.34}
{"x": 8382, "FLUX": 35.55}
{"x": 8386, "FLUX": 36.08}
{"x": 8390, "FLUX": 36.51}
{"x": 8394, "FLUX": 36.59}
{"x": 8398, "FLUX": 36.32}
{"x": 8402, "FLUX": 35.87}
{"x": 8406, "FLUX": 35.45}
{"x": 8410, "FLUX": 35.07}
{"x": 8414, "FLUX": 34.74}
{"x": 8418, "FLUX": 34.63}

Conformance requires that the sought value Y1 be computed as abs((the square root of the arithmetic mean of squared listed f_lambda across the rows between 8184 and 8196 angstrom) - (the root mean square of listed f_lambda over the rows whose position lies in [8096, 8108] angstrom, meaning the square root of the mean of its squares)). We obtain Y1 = 1.0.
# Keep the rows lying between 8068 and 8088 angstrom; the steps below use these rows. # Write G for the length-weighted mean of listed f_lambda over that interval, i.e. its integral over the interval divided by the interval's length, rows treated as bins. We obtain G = 37.8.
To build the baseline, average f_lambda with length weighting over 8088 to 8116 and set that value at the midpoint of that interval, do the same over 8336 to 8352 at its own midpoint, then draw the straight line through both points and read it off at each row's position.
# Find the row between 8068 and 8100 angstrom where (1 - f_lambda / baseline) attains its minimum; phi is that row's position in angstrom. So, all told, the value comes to 8094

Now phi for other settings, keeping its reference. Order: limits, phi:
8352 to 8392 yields 8390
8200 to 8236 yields 8218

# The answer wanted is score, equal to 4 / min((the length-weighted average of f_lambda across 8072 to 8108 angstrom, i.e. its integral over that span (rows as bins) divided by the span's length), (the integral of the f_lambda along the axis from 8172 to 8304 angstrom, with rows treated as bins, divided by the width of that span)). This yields 0.107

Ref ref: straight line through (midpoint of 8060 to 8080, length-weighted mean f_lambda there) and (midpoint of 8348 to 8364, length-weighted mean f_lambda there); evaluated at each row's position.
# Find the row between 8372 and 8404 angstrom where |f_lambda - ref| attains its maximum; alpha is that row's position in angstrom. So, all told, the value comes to 8394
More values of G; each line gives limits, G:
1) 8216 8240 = 38.1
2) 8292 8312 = 34.9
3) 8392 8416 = 35.7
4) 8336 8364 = 36.1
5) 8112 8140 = 38.0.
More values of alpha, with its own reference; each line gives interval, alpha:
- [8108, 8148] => 8122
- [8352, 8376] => 8358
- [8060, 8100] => 8086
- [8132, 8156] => 8134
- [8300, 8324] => 8322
